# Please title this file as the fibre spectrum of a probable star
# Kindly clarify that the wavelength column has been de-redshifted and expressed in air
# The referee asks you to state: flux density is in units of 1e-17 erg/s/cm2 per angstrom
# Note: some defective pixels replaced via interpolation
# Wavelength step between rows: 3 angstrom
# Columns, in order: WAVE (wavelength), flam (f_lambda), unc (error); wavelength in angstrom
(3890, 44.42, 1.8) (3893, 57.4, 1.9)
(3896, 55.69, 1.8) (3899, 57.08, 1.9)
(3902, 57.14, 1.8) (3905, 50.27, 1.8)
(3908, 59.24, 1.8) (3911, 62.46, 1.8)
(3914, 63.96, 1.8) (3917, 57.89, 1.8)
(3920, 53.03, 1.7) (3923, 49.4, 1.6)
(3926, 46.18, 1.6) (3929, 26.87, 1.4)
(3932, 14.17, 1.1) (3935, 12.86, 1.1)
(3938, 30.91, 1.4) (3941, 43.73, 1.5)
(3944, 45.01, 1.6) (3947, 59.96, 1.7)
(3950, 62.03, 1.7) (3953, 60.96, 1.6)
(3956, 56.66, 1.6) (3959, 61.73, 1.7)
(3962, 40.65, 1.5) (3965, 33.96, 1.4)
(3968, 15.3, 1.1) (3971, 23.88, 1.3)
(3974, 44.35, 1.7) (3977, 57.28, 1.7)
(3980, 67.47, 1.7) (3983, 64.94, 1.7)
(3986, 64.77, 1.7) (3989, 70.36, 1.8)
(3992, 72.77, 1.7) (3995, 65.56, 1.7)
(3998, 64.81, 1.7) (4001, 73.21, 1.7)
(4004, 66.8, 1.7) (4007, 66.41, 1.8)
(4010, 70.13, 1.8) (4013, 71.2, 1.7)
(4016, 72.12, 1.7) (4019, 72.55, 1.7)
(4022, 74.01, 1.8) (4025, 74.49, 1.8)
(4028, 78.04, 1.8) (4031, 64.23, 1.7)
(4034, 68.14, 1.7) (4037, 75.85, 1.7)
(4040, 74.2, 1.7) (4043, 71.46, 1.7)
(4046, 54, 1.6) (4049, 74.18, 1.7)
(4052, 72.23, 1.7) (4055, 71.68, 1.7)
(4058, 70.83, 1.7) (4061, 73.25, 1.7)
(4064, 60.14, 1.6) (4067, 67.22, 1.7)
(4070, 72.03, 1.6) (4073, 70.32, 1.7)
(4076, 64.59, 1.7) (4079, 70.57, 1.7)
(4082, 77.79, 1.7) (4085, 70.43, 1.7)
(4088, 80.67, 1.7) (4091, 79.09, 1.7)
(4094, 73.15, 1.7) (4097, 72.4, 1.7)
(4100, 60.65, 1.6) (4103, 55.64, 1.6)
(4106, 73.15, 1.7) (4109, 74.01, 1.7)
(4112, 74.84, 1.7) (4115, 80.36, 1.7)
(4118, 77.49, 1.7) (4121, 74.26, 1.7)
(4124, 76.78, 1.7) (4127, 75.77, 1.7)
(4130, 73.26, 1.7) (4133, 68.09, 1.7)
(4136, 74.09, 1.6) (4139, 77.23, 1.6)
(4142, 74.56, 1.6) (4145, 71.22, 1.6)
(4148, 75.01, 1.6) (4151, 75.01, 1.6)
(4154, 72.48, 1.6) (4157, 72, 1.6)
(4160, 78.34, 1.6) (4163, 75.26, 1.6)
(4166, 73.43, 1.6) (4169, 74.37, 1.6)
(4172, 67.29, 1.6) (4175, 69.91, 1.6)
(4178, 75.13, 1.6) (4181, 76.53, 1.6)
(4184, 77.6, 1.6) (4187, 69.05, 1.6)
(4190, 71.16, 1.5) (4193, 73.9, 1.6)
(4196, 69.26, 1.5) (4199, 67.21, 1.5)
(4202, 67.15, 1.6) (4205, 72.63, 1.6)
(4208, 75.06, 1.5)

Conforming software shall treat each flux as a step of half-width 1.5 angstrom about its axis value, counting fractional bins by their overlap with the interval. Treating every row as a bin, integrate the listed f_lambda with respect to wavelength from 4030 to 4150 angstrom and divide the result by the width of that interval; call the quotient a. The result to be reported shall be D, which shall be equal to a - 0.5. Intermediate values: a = 71.7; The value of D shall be 71.2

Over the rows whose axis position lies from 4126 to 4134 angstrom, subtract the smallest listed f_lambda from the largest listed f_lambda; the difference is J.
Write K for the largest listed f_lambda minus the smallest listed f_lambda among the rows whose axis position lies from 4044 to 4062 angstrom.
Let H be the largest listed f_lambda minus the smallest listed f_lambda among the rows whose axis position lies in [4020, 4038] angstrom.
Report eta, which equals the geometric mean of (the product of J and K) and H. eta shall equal 46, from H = 14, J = 7.7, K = 20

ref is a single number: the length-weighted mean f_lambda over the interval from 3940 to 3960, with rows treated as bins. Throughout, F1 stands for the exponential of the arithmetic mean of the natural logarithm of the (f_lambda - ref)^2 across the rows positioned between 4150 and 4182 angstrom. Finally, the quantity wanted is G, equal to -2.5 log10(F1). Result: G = -6.2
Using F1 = 305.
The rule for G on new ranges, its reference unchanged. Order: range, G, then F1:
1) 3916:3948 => -5.2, 118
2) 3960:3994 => -5.5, 166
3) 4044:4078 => -5.2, 116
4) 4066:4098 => -6.0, 256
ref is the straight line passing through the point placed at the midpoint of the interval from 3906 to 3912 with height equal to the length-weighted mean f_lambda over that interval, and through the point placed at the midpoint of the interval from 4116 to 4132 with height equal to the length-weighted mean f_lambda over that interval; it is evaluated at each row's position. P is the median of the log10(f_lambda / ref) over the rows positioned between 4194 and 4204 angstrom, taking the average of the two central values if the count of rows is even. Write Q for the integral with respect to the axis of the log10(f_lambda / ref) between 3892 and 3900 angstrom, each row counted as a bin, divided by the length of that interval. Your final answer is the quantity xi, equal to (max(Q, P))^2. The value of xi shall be 0.0003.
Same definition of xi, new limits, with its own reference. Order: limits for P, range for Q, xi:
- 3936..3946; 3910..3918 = 0.0001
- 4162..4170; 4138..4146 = 0.0002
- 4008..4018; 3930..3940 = 0.0006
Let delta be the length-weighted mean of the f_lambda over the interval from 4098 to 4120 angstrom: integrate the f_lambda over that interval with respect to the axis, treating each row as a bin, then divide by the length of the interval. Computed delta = 71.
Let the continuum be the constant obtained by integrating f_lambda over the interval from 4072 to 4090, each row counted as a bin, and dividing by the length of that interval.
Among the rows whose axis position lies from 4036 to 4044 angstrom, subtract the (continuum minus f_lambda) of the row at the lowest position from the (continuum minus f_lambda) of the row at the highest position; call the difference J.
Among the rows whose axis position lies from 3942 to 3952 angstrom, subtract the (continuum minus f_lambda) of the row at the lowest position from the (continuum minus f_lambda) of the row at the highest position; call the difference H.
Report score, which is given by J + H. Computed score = -12.6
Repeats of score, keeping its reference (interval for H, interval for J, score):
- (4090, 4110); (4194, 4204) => 7.2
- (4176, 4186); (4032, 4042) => -8.5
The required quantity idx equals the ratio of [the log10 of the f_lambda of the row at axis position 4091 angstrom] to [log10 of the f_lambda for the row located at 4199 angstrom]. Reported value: 1.039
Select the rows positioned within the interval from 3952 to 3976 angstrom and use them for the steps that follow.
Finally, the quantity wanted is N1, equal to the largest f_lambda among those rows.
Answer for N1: 61.73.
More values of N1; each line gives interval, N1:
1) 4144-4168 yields 78.34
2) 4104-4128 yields 80.36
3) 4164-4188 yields 77.6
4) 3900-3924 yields 63.96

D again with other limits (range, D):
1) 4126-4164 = 73.5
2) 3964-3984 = 43.1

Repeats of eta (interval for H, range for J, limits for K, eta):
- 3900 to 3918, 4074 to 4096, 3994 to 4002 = 43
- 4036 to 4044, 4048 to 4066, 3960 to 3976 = 42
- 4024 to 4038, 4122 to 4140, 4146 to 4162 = 28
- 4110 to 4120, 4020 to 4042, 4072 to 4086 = 32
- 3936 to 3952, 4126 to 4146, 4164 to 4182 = 51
